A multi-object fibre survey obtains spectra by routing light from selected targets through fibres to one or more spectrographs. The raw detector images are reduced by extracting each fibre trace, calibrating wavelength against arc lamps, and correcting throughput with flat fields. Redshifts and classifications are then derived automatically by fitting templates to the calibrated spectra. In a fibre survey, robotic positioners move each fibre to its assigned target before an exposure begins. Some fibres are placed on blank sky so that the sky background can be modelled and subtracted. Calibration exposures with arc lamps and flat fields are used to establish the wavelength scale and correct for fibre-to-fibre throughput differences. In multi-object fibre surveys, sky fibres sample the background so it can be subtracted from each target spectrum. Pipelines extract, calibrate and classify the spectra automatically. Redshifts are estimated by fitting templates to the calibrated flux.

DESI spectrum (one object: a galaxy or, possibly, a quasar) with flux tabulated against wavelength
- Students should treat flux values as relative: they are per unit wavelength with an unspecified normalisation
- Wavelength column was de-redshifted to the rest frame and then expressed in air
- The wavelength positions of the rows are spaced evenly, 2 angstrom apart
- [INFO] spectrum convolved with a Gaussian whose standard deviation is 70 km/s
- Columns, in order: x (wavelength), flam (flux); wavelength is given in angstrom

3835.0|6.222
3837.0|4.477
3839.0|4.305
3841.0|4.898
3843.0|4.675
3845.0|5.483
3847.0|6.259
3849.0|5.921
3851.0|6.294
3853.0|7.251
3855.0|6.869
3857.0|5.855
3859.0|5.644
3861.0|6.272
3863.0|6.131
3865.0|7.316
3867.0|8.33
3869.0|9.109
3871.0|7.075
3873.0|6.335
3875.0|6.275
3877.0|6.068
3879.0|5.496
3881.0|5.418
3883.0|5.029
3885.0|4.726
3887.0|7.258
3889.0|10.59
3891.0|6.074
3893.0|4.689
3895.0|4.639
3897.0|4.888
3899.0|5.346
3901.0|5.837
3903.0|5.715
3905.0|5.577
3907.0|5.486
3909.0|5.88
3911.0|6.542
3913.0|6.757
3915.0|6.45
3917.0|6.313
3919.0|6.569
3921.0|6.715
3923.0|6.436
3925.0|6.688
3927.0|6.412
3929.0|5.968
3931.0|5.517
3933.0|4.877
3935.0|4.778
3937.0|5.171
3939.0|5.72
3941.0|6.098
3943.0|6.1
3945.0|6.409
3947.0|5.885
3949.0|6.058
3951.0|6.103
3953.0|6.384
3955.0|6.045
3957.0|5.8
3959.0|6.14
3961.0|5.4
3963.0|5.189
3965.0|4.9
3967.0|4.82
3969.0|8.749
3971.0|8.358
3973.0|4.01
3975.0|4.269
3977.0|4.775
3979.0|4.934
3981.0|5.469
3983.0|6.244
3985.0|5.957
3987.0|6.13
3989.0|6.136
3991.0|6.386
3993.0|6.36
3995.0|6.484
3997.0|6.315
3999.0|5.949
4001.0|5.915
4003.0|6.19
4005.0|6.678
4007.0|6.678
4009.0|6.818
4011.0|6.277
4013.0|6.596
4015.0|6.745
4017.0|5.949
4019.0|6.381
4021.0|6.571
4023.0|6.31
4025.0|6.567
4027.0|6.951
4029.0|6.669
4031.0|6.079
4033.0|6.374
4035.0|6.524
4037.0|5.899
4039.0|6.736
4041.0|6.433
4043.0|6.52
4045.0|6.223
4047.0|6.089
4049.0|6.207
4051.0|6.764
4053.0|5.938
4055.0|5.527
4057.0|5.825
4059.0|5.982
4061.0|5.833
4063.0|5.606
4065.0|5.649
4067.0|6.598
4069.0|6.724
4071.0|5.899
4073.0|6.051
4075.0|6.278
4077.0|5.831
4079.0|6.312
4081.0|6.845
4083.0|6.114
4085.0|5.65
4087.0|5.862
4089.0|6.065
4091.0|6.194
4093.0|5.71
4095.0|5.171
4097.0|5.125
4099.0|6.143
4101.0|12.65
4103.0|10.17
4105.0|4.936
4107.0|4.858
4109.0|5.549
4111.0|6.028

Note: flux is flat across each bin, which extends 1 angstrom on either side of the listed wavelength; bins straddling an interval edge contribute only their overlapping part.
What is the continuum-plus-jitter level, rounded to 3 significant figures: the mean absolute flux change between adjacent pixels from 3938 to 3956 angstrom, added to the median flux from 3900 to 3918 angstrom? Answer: 6.14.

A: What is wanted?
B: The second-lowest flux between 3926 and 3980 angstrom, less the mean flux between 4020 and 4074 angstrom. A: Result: -2.0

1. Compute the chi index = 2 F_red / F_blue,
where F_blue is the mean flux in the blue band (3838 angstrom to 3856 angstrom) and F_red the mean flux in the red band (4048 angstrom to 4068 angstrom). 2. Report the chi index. 2.08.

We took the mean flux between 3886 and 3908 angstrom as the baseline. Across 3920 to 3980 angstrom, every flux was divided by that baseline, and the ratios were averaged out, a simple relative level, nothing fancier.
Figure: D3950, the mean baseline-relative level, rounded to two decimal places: 0.97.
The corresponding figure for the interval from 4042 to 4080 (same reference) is 1.01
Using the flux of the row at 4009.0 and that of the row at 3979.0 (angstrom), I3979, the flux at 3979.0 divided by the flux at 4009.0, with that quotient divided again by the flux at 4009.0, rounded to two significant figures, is 0.11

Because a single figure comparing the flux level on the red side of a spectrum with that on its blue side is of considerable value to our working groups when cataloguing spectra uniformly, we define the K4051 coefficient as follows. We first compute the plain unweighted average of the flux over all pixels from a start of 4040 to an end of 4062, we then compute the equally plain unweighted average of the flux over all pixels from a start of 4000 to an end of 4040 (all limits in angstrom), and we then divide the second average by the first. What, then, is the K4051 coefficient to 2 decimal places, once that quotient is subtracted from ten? 8.95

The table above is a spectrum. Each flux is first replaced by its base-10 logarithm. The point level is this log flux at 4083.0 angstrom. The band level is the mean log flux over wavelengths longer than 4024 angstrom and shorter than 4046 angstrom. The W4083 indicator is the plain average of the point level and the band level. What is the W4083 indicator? 0.798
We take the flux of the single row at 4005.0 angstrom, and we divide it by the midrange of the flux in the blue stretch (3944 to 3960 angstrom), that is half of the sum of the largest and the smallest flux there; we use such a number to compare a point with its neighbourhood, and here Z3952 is 1.1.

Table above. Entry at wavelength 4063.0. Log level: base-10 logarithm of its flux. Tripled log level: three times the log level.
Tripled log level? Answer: 2.25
